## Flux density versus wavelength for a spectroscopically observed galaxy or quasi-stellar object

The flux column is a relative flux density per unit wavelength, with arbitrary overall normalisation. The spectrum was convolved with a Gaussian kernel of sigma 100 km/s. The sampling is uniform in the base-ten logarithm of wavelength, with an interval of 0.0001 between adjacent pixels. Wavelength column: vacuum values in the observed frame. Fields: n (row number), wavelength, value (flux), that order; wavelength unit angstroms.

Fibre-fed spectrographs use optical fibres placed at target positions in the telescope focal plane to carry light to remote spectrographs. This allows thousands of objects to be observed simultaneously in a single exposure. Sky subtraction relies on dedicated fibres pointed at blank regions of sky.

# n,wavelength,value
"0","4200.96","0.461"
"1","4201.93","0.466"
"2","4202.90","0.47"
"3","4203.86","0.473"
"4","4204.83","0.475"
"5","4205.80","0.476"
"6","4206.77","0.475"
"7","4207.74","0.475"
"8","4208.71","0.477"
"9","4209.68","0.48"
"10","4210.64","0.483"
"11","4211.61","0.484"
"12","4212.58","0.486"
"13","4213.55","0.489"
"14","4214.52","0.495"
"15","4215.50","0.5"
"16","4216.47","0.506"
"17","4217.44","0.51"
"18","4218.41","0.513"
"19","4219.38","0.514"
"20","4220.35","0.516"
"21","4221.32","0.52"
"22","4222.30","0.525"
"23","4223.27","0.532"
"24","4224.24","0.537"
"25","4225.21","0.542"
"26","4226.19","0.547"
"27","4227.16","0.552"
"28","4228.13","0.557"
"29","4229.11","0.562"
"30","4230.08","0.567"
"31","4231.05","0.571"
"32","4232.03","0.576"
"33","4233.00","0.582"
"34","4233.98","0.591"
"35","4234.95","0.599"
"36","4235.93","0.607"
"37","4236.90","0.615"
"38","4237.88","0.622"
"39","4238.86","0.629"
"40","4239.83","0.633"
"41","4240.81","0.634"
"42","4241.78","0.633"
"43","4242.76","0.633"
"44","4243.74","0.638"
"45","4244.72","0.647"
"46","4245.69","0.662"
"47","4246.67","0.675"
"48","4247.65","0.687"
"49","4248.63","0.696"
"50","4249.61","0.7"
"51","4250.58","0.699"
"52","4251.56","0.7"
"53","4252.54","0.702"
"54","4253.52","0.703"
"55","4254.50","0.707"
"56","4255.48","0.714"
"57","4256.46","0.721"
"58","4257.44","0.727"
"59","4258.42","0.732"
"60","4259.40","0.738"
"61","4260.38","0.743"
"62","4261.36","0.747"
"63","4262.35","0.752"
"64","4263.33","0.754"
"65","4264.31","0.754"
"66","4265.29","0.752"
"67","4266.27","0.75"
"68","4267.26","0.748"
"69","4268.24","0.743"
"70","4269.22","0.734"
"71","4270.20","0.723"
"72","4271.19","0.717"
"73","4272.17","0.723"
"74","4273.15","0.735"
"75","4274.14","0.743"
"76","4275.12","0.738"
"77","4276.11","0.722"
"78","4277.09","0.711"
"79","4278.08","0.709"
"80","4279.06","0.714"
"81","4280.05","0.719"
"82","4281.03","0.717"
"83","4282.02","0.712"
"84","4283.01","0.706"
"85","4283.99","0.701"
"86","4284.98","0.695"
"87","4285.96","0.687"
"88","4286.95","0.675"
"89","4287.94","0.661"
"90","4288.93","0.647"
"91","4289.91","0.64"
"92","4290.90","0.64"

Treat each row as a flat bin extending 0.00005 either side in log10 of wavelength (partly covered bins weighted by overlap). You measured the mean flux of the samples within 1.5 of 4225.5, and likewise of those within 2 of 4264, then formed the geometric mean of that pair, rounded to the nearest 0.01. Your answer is 0.64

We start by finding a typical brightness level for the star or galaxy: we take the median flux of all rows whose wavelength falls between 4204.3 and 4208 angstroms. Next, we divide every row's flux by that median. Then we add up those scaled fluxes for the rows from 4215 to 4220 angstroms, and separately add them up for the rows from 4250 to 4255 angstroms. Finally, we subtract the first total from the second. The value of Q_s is 2.0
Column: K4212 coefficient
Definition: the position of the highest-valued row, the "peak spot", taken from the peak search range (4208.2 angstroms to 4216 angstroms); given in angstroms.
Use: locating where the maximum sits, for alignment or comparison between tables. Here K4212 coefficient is 4215.50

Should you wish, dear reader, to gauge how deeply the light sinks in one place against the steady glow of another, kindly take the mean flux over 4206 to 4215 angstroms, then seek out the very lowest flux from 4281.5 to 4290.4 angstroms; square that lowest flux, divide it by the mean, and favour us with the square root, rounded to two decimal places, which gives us 0.92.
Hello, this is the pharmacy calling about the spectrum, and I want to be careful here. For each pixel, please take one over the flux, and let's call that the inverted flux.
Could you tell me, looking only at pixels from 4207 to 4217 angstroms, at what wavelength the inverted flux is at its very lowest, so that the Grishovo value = 4216.47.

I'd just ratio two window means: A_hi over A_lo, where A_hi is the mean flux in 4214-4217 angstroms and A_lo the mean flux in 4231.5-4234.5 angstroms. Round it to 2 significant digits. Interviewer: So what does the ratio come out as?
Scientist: 0.86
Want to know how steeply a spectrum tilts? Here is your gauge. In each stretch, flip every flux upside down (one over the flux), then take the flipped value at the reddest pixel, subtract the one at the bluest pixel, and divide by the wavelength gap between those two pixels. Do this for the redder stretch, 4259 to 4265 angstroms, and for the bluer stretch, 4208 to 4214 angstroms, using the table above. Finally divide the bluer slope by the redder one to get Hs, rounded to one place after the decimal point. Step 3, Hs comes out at 1.8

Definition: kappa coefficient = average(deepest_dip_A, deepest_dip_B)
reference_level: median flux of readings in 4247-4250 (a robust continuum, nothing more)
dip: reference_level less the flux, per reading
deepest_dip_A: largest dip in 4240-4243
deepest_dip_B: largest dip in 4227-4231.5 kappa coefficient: 0.10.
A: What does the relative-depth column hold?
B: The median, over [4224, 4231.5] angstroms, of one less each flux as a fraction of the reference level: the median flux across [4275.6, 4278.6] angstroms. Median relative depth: 0.22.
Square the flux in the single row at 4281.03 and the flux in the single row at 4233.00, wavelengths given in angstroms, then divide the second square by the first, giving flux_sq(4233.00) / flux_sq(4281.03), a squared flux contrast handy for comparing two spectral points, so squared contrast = 0.66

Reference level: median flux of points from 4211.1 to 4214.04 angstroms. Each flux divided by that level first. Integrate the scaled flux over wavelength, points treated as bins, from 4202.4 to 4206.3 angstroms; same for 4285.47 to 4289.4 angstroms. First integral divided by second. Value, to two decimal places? 0.70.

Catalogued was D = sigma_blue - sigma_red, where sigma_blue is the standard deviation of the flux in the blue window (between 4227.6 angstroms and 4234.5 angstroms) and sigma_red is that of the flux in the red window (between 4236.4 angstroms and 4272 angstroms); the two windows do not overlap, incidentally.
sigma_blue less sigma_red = -0.034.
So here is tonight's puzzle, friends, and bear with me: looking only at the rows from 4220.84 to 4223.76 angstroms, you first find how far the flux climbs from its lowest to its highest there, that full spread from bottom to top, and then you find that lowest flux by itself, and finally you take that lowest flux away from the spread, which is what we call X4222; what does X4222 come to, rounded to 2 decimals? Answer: -0.51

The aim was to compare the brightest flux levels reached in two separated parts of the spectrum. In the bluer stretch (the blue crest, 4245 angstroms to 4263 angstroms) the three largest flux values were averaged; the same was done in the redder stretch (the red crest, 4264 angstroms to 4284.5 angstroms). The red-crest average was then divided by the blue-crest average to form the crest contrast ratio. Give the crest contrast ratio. 1.01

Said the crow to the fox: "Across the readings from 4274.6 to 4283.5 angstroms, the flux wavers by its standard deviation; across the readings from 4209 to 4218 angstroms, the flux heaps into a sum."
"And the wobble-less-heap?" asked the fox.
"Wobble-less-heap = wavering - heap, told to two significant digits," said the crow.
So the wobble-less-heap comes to -4.4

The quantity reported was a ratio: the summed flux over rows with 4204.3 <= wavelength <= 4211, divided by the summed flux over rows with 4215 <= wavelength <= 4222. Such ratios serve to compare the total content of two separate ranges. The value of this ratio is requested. 0.93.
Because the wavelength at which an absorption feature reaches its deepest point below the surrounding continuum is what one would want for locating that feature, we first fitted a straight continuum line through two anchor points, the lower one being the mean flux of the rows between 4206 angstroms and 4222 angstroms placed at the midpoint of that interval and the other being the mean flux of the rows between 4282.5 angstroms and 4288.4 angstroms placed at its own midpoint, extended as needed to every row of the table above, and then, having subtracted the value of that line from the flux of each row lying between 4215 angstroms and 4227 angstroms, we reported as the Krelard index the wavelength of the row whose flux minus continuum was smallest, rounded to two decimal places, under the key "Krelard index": 4215.50 angstroms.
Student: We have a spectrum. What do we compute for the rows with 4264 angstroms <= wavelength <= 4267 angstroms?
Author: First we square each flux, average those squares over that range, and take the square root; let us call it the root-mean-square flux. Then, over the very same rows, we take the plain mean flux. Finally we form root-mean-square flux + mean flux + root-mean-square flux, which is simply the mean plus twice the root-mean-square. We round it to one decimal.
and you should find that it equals 2.3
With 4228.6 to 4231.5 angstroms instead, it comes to 1.7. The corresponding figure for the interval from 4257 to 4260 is 2.2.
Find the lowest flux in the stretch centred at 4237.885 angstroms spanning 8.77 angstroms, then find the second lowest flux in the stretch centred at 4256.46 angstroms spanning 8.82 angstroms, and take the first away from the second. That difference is 0.11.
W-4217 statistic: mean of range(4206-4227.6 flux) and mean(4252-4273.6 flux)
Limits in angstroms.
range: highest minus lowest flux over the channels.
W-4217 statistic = 0.405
